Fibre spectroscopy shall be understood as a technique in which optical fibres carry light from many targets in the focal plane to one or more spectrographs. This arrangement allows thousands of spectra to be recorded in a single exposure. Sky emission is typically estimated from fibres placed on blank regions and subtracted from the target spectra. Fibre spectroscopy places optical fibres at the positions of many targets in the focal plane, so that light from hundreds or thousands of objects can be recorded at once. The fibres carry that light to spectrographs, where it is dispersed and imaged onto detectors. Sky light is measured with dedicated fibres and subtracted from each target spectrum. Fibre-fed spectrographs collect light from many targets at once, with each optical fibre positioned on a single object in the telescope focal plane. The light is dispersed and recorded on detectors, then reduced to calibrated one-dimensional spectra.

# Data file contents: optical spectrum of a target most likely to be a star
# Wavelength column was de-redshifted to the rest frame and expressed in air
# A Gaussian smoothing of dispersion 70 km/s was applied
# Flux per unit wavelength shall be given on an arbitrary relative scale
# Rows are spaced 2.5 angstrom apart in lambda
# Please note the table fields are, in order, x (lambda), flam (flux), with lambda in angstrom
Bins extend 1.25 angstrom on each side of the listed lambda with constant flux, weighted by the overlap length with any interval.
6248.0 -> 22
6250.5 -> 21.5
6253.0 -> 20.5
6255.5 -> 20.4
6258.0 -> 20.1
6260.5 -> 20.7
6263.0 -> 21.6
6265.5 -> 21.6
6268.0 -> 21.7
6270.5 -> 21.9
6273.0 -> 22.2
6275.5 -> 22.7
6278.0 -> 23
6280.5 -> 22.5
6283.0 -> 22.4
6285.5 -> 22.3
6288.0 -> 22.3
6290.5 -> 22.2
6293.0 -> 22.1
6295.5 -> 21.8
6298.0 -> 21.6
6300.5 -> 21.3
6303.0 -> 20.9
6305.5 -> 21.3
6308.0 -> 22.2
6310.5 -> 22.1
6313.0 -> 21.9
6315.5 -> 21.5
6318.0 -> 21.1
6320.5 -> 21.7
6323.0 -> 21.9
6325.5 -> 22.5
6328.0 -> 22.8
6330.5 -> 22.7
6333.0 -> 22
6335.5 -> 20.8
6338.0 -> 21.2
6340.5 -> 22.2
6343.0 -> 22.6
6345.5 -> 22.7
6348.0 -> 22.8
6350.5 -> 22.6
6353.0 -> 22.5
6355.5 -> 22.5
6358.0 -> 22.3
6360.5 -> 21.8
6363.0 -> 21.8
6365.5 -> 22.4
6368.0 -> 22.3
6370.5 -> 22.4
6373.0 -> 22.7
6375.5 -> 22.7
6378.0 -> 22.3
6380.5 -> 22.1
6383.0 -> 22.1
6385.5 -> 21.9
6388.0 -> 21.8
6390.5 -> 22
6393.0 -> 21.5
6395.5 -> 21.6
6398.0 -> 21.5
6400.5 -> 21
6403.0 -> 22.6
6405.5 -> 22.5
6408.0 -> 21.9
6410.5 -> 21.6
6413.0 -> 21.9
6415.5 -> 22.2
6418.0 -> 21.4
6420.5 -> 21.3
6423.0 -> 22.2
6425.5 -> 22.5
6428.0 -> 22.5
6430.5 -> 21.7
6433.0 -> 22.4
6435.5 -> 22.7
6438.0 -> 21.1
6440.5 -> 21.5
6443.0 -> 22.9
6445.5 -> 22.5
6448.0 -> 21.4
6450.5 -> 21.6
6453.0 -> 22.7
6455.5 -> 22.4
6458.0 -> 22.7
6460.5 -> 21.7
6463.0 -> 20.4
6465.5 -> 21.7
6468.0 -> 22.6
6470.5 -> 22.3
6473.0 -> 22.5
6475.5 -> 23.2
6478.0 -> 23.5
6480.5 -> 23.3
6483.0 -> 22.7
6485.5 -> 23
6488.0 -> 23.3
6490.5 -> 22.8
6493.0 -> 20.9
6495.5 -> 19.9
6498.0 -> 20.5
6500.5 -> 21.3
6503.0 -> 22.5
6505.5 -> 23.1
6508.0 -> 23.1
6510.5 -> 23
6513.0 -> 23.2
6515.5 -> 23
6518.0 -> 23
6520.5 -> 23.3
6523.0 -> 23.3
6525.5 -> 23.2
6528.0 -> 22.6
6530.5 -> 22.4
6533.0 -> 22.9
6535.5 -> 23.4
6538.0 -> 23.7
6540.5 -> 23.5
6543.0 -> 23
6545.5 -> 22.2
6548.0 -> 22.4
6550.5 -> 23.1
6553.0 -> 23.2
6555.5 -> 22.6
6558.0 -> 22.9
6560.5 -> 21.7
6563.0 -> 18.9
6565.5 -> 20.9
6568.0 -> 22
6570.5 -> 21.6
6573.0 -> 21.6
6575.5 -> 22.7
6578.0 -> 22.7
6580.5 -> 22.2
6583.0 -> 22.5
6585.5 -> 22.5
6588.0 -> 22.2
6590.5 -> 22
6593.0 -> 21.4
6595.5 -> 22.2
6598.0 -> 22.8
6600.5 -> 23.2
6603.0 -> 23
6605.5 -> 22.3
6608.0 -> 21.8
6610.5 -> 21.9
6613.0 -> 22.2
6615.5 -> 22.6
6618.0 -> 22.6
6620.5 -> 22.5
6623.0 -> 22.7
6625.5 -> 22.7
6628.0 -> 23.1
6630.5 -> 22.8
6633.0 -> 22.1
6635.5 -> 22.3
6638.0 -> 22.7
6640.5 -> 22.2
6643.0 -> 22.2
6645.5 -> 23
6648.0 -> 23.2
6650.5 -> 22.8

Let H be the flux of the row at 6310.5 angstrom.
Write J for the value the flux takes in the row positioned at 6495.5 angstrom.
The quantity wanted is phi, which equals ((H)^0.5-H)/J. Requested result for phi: -0.87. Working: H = 22.1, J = 19.9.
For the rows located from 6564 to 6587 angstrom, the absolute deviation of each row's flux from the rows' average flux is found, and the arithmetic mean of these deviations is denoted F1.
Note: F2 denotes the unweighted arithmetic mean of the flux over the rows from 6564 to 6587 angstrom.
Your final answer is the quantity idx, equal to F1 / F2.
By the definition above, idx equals 0.022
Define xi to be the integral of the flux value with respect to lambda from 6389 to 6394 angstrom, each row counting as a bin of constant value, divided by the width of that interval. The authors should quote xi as 21.8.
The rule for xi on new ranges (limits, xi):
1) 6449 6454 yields 22.1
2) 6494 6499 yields 20.2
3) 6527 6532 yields 22.5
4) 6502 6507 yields 22.8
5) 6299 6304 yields 21.1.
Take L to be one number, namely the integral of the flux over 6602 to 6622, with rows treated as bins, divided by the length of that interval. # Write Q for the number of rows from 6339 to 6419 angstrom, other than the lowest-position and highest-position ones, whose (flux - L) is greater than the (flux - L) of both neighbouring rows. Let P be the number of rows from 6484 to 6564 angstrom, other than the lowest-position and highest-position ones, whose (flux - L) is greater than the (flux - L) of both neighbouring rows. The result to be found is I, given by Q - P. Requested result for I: 1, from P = 5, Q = 6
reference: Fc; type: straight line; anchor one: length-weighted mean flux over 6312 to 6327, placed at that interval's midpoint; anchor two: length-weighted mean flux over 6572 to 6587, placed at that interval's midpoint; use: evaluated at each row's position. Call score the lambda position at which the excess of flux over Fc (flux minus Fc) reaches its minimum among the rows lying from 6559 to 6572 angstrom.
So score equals 6563.0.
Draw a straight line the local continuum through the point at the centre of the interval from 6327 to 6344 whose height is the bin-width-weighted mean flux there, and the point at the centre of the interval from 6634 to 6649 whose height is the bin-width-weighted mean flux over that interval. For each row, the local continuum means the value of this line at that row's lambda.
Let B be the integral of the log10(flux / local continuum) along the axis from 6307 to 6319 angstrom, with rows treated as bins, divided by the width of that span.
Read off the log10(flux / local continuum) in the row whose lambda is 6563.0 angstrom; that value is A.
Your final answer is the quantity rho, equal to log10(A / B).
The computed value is 1.23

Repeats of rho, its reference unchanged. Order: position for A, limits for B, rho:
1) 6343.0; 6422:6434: 0.94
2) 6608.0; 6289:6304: 0.40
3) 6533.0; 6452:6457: 0.22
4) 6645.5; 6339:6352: -0.10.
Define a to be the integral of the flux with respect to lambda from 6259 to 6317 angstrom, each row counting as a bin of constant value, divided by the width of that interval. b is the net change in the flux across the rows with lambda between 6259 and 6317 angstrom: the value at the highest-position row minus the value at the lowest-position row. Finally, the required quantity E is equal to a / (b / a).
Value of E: 599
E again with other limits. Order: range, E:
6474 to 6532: -639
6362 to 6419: -1211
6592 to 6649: 281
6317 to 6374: 308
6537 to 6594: -215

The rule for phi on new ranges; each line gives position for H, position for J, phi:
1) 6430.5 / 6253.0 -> -0.83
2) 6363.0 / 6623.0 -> -0.75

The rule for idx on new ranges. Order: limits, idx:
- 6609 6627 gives 0.010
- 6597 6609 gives 0.020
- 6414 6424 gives 0.020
